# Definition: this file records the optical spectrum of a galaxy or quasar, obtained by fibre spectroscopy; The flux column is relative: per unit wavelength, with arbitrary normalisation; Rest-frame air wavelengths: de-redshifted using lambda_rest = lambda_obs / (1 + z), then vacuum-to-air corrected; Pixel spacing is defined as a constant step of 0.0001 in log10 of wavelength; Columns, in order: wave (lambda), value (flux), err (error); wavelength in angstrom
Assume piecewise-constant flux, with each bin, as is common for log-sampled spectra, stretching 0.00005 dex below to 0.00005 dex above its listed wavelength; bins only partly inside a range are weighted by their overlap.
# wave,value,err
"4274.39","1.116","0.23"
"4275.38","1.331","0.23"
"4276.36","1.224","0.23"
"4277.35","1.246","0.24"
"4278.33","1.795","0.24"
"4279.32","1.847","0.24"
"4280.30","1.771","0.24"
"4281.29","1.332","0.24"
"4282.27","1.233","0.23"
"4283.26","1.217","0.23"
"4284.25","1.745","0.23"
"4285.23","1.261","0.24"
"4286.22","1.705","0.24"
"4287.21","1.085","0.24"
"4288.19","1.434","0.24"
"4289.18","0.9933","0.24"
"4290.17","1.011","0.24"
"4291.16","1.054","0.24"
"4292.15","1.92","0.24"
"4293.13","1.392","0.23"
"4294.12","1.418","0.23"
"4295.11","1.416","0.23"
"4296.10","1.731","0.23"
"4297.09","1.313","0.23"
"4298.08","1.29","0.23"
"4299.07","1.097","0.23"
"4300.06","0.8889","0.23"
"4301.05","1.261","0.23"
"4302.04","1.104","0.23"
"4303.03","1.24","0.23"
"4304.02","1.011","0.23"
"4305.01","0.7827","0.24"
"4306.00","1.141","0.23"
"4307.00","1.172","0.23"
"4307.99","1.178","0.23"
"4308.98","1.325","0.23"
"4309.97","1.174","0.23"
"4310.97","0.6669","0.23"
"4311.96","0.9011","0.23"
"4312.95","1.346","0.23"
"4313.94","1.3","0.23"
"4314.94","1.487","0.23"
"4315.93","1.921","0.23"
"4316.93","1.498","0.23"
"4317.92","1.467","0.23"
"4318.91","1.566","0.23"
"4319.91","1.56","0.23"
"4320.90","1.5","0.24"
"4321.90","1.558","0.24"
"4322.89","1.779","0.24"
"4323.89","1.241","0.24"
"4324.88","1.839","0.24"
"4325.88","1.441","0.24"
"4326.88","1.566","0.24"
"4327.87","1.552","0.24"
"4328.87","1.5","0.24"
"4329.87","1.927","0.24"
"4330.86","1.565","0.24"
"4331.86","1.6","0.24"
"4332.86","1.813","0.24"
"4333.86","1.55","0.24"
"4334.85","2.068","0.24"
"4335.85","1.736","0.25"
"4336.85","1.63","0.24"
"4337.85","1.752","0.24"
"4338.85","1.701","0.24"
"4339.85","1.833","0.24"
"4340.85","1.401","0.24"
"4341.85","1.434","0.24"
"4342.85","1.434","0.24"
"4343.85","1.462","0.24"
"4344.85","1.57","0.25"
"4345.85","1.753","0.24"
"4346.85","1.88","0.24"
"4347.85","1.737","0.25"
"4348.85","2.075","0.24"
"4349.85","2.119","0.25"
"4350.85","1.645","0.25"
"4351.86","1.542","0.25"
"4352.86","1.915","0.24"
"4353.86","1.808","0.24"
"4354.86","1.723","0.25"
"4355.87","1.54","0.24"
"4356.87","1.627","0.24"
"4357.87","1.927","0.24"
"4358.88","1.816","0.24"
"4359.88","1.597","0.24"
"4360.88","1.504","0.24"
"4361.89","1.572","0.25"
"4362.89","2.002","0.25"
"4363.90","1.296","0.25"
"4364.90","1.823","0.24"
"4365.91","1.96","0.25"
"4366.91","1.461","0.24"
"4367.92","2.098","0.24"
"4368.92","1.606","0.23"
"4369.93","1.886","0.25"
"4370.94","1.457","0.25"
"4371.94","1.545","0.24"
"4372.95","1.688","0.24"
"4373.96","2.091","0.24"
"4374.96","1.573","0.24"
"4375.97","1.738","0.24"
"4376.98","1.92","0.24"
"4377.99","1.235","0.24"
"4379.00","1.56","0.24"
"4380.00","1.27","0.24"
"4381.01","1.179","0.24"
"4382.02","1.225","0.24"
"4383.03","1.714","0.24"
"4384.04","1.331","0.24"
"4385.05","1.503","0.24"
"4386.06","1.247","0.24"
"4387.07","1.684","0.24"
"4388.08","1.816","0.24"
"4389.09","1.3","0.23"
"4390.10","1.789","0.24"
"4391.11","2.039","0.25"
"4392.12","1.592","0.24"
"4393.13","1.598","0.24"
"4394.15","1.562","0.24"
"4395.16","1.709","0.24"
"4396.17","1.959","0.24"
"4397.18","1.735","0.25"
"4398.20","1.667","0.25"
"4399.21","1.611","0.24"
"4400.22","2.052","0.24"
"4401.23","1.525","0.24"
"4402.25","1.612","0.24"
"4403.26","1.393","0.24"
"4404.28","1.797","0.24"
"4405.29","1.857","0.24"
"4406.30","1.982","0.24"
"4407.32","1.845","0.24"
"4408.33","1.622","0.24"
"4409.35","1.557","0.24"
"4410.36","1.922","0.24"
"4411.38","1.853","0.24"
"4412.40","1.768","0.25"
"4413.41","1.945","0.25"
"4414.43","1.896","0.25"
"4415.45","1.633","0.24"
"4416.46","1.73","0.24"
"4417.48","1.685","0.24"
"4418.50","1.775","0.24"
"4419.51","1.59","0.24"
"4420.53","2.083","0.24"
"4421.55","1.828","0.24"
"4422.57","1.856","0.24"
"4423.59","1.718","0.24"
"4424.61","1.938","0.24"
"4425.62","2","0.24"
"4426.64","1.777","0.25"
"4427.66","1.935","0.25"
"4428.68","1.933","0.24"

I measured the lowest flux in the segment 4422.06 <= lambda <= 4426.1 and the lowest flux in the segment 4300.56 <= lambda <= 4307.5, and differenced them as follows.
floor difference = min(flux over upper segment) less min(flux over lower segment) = 0.94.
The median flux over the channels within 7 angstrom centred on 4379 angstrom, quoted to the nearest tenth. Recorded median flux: 1.3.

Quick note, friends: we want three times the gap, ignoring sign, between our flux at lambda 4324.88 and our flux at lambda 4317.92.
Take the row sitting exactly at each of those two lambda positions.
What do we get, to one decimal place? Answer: 1.1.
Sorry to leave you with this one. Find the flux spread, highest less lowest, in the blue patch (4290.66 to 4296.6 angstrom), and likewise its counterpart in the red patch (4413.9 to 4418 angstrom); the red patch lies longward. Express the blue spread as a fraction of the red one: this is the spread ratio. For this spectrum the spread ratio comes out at 3.3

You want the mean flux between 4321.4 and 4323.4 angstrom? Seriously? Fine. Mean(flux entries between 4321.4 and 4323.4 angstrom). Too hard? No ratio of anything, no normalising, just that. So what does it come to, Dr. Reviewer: 1.7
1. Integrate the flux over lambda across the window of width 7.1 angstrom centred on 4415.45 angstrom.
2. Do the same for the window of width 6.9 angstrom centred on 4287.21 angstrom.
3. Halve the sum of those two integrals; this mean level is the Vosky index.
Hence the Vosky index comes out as 10.9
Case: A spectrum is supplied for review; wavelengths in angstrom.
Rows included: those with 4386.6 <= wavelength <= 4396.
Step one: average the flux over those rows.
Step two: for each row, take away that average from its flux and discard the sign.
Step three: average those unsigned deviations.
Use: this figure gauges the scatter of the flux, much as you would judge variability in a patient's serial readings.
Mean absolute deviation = 0.15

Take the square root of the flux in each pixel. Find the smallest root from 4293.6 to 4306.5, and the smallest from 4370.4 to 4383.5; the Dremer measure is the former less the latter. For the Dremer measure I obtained -0.20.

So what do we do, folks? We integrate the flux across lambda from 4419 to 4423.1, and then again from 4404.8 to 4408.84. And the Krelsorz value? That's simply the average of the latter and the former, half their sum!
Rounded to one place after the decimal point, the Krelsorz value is 7.5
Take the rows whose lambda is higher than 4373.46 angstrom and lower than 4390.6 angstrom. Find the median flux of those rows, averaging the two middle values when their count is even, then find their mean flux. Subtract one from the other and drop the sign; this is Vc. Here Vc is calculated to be 0.020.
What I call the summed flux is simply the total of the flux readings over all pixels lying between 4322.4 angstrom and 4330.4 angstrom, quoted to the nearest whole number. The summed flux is 13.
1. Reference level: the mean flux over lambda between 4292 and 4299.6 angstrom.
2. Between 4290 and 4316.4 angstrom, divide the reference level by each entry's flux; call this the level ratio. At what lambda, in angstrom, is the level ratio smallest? 4315.93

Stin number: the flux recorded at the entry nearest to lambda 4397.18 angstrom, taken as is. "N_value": 1.735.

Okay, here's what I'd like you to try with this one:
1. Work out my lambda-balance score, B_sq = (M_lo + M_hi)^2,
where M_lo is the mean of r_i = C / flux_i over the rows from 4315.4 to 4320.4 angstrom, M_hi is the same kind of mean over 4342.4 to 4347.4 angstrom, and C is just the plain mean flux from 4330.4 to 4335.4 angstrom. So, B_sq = 4.6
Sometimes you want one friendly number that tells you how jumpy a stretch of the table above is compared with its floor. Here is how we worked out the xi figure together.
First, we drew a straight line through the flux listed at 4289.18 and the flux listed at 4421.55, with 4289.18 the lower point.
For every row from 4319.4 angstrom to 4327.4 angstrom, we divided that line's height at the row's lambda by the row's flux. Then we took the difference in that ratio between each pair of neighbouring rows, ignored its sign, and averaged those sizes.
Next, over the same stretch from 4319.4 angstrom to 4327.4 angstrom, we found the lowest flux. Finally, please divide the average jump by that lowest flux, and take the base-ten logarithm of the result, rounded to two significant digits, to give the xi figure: -0.93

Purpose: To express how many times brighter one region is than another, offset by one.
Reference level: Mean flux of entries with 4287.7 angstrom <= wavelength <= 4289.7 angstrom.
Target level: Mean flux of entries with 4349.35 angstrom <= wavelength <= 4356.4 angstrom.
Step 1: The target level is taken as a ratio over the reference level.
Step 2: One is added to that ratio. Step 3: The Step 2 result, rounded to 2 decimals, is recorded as 2.45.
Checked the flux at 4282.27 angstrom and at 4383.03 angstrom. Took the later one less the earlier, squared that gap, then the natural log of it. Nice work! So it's -1.5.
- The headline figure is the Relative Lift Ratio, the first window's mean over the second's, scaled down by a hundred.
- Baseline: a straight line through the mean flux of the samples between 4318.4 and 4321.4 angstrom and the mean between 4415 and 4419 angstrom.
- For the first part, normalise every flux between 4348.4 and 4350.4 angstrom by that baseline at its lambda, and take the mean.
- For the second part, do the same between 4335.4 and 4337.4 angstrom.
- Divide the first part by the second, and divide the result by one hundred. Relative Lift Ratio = 0.0123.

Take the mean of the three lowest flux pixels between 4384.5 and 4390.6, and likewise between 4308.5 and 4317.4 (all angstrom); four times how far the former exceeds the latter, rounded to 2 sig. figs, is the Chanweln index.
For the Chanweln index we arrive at 1.7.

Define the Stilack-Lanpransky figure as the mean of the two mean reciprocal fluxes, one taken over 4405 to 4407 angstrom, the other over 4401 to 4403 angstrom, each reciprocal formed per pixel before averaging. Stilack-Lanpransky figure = 0.58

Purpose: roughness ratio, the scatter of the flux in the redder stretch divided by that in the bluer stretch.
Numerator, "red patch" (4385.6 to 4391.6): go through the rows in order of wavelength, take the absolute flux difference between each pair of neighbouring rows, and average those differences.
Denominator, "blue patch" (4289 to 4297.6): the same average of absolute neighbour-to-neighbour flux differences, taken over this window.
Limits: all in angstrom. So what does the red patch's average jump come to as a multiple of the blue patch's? 1.3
